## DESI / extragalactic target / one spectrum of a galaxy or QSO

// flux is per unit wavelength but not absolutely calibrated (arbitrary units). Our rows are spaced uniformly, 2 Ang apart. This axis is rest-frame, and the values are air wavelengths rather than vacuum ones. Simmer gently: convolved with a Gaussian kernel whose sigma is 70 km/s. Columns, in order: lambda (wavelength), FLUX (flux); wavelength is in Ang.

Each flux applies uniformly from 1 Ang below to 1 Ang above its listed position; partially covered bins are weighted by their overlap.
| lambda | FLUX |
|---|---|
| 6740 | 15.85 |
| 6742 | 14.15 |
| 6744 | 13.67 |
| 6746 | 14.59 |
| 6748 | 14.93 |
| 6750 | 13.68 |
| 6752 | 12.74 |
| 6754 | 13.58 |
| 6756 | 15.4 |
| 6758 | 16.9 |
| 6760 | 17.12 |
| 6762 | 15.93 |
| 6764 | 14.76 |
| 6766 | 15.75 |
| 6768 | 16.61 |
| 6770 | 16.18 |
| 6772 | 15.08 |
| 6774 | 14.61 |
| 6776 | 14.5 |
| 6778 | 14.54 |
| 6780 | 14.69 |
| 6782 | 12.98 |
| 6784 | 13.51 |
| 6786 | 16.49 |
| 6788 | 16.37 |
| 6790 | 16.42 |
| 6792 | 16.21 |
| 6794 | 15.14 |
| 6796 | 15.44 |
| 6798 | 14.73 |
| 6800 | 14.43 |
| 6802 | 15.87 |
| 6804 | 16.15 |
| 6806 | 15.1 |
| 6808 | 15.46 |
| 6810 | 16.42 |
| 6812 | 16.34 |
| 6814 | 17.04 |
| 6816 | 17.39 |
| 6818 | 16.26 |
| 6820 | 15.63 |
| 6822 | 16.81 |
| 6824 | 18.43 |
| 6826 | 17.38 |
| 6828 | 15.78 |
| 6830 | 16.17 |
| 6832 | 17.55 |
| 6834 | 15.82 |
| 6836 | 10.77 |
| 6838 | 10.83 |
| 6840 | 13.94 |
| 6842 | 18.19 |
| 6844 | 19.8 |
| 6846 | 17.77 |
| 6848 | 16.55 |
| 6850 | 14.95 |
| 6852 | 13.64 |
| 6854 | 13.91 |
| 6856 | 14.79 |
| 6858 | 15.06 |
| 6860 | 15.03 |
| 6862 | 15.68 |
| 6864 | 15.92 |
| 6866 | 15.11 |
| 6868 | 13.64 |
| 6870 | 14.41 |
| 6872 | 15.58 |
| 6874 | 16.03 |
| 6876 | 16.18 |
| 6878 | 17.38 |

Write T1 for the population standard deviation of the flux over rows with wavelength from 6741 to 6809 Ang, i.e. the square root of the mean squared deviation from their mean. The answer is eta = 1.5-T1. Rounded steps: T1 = 1.12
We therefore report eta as 0.4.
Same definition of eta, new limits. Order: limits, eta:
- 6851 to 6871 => 0.7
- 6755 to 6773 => 0.7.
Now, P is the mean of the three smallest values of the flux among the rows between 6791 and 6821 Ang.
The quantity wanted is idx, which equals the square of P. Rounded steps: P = 14.8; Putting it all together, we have 218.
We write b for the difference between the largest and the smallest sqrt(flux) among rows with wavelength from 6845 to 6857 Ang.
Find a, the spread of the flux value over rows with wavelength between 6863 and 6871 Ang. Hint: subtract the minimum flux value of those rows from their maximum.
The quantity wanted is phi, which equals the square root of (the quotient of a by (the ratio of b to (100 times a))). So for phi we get 32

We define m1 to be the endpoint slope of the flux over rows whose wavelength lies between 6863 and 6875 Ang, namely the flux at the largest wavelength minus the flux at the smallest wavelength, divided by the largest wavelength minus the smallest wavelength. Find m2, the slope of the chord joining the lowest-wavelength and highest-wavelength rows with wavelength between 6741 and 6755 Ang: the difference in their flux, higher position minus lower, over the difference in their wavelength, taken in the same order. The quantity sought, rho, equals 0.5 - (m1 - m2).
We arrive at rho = 0.4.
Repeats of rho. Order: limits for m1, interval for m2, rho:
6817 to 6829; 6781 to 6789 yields 1.1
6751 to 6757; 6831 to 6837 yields -1.9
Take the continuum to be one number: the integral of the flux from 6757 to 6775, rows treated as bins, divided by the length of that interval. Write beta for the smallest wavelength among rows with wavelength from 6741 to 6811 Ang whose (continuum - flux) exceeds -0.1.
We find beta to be 6742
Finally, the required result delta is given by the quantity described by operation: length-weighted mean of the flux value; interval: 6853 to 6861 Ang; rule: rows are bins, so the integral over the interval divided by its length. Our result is 14.7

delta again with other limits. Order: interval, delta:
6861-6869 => 15.1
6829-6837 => 15.1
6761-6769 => 15.8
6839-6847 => 17.4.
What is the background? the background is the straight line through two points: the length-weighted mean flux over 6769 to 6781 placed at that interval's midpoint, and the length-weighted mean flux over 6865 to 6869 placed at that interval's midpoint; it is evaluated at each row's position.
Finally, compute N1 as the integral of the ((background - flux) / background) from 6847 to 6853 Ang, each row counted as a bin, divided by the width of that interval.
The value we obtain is -0.039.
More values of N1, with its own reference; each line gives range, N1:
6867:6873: -0.013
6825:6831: -0.125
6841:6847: -0.281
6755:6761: -0.096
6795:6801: -0.005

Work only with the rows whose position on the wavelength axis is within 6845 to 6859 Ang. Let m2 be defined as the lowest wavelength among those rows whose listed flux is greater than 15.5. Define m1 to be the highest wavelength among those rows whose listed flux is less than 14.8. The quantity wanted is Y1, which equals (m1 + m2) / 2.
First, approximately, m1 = 6856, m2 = 6846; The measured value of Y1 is 6851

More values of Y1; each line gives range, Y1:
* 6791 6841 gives 6816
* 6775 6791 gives 6785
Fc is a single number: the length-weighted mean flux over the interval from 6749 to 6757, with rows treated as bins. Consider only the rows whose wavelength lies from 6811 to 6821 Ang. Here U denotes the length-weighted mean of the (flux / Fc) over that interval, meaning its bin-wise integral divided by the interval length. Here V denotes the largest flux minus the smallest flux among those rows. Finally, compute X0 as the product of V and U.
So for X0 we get 2.10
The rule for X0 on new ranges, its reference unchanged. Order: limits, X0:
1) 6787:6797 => 1.47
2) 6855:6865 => 1.25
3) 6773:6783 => 1.76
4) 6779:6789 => 3.75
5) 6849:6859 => 1.48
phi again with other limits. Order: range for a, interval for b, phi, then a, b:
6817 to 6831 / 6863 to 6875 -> 50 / 2.80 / 0.31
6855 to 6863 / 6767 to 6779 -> 17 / 0.89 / 0.27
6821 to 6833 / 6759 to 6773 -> 49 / 2.65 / 0.30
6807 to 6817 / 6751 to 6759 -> 26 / 1.93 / 0.54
